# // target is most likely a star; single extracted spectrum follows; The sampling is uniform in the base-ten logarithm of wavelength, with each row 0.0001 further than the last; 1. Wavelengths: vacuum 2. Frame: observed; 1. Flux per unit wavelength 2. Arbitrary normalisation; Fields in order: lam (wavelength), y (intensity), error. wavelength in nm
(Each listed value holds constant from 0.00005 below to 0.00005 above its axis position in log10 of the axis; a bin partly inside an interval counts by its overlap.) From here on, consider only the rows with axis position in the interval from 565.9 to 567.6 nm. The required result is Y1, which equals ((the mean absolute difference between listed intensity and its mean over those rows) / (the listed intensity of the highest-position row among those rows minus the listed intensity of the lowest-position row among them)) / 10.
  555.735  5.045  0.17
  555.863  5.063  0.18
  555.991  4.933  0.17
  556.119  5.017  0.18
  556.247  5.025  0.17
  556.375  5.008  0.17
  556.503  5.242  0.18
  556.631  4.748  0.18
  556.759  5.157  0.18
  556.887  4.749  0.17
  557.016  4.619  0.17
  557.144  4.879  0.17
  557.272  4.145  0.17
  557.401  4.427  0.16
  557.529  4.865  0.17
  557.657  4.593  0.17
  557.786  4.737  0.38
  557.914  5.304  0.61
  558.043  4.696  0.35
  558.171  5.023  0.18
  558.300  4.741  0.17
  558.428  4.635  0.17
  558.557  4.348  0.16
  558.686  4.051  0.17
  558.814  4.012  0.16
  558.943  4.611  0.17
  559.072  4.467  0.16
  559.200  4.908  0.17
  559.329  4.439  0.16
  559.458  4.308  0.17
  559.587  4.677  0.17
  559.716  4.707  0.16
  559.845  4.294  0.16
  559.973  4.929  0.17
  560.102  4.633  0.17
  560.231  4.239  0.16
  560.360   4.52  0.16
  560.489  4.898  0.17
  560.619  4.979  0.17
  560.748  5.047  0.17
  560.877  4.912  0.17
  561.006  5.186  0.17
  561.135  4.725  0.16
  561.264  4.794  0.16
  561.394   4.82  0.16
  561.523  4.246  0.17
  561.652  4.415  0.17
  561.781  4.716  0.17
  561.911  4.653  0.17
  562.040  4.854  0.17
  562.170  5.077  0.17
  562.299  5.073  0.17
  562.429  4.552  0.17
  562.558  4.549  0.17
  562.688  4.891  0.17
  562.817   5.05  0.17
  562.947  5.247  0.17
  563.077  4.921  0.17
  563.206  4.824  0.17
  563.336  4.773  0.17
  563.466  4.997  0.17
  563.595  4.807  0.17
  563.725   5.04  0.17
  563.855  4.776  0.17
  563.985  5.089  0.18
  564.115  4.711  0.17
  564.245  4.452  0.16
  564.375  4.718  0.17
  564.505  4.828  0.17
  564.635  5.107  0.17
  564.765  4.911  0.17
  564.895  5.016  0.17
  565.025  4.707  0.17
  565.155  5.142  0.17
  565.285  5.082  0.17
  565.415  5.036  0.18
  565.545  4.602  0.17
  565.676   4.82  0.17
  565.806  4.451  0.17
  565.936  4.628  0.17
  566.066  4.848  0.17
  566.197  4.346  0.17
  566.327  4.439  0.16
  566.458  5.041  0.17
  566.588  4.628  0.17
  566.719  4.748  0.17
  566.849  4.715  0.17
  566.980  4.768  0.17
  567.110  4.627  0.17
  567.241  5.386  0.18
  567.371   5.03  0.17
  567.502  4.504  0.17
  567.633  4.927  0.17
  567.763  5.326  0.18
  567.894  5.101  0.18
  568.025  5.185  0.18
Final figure -0.17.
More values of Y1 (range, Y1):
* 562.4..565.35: 0.03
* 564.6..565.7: -0.05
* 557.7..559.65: -0.44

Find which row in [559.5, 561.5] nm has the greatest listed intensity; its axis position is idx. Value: 561.006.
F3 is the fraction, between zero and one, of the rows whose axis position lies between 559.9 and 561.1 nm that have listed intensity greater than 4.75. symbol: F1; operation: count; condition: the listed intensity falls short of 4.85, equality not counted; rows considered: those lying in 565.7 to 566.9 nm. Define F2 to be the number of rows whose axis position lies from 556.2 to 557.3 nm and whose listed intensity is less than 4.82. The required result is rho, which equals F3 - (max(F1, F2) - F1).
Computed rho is 0.67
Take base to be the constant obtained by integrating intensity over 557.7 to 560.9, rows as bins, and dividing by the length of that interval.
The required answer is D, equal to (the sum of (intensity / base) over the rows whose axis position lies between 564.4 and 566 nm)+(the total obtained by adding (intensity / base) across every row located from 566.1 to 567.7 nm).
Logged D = 24.9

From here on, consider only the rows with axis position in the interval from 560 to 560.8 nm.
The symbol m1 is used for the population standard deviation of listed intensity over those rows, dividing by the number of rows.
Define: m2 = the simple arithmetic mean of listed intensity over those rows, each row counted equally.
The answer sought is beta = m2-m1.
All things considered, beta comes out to 4.44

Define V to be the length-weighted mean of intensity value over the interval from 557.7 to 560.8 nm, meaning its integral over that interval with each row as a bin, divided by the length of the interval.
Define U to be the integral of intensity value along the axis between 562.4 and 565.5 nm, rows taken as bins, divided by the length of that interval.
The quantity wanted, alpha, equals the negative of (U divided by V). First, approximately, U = 4.89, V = 4.63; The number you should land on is -1.06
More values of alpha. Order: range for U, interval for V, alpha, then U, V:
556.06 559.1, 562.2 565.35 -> -0.96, 4.71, 4.89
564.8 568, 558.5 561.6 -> -1.05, 4.84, 4.62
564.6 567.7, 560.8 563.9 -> -1.00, 4.81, 4.83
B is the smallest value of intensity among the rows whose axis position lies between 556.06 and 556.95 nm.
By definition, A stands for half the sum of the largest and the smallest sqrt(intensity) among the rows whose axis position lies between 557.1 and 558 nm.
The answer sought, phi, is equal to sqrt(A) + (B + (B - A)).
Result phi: 8.80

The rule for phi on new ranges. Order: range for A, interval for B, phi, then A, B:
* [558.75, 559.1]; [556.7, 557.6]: 7.66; 2.08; 4.145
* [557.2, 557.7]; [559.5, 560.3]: 7.81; 2.12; 4.239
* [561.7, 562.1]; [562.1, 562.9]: 8.39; 2.18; 4.549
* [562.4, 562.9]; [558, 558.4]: 8.68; 2.19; 4.696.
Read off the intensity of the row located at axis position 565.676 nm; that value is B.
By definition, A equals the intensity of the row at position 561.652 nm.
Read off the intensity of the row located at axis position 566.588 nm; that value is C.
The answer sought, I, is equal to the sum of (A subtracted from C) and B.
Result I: 5.0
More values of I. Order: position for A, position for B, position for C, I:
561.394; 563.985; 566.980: 5.0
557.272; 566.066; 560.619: 5.7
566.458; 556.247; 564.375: 4.7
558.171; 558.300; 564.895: 4.7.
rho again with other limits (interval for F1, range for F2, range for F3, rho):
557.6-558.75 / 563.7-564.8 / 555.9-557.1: 0.67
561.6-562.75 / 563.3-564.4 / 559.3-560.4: -0.89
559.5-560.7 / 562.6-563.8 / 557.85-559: 0.22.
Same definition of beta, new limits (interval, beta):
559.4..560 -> 4.34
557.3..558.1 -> 4.50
